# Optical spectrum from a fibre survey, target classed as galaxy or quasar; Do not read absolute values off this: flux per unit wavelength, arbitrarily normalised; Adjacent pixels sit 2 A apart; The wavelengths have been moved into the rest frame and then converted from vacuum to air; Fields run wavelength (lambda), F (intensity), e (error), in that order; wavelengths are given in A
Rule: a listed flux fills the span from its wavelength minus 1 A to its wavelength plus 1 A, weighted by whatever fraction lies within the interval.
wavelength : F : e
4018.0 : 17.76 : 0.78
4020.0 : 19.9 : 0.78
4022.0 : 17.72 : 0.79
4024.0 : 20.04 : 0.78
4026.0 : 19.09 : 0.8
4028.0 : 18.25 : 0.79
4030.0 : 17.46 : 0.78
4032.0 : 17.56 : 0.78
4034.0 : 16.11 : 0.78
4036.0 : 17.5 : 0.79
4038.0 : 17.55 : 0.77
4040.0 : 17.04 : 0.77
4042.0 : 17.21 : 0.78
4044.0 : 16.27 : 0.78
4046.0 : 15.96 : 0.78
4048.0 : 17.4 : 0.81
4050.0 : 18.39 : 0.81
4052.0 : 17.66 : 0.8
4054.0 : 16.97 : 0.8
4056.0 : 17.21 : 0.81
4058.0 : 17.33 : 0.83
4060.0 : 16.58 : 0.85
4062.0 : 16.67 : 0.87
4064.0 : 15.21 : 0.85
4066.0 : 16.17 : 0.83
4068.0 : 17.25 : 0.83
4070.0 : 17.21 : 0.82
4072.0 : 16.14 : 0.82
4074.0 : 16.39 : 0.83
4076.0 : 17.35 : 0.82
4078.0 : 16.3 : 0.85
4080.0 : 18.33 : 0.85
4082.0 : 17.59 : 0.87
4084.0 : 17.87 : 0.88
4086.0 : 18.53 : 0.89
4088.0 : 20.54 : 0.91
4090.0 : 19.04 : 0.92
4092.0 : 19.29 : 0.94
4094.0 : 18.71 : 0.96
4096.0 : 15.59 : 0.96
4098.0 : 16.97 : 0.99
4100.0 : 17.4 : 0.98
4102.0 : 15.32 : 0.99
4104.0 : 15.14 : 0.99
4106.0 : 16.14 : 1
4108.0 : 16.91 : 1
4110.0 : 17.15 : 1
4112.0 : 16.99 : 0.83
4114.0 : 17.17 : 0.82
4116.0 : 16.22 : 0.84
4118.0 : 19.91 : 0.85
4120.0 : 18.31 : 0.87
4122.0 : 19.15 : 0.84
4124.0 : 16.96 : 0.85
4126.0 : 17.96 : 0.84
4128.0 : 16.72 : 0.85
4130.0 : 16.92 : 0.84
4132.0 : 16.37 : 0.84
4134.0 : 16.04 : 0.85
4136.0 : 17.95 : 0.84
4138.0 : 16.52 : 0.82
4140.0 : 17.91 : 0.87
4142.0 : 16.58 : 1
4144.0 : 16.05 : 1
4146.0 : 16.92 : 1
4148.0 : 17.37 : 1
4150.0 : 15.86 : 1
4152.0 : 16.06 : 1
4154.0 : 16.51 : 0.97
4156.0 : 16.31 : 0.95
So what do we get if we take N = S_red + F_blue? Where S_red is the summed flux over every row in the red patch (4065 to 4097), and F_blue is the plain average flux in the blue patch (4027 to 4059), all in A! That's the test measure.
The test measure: 300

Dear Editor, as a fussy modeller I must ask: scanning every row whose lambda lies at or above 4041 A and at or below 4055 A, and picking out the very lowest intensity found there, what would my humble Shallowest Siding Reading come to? 15.96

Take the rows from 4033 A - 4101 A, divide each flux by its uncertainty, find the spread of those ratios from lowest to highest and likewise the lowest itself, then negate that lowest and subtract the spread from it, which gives -22.8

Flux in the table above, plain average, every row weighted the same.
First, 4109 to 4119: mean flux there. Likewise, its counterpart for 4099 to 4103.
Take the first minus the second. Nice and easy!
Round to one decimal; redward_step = 1.1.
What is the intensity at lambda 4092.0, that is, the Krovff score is 19.29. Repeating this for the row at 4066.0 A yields 16.17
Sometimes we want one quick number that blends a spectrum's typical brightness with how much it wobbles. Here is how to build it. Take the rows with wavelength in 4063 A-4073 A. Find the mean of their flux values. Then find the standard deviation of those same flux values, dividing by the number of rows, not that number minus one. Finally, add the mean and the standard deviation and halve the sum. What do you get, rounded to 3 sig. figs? 8.58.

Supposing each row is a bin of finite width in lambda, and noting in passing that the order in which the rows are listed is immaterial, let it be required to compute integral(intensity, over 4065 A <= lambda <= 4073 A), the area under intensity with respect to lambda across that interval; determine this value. 134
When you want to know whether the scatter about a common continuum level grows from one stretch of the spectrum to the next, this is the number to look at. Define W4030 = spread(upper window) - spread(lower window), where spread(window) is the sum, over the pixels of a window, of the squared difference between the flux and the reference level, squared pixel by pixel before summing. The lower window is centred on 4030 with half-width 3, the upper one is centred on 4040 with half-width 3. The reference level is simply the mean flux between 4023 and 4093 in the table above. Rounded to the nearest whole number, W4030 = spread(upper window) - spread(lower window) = 0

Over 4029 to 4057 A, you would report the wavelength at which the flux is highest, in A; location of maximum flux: 4050.0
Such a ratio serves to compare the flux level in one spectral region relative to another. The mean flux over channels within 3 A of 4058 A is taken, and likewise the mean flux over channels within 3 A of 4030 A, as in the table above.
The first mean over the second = 0.96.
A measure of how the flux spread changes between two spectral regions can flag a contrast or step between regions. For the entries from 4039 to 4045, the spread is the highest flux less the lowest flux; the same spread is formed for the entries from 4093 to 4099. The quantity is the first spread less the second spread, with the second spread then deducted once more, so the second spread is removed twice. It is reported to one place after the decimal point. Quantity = -5.3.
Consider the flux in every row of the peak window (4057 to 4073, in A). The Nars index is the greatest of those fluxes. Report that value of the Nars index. 17.33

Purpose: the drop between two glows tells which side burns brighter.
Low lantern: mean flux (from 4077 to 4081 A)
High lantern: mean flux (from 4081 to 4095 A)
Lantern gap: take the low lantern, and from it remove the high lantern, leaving -1.5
